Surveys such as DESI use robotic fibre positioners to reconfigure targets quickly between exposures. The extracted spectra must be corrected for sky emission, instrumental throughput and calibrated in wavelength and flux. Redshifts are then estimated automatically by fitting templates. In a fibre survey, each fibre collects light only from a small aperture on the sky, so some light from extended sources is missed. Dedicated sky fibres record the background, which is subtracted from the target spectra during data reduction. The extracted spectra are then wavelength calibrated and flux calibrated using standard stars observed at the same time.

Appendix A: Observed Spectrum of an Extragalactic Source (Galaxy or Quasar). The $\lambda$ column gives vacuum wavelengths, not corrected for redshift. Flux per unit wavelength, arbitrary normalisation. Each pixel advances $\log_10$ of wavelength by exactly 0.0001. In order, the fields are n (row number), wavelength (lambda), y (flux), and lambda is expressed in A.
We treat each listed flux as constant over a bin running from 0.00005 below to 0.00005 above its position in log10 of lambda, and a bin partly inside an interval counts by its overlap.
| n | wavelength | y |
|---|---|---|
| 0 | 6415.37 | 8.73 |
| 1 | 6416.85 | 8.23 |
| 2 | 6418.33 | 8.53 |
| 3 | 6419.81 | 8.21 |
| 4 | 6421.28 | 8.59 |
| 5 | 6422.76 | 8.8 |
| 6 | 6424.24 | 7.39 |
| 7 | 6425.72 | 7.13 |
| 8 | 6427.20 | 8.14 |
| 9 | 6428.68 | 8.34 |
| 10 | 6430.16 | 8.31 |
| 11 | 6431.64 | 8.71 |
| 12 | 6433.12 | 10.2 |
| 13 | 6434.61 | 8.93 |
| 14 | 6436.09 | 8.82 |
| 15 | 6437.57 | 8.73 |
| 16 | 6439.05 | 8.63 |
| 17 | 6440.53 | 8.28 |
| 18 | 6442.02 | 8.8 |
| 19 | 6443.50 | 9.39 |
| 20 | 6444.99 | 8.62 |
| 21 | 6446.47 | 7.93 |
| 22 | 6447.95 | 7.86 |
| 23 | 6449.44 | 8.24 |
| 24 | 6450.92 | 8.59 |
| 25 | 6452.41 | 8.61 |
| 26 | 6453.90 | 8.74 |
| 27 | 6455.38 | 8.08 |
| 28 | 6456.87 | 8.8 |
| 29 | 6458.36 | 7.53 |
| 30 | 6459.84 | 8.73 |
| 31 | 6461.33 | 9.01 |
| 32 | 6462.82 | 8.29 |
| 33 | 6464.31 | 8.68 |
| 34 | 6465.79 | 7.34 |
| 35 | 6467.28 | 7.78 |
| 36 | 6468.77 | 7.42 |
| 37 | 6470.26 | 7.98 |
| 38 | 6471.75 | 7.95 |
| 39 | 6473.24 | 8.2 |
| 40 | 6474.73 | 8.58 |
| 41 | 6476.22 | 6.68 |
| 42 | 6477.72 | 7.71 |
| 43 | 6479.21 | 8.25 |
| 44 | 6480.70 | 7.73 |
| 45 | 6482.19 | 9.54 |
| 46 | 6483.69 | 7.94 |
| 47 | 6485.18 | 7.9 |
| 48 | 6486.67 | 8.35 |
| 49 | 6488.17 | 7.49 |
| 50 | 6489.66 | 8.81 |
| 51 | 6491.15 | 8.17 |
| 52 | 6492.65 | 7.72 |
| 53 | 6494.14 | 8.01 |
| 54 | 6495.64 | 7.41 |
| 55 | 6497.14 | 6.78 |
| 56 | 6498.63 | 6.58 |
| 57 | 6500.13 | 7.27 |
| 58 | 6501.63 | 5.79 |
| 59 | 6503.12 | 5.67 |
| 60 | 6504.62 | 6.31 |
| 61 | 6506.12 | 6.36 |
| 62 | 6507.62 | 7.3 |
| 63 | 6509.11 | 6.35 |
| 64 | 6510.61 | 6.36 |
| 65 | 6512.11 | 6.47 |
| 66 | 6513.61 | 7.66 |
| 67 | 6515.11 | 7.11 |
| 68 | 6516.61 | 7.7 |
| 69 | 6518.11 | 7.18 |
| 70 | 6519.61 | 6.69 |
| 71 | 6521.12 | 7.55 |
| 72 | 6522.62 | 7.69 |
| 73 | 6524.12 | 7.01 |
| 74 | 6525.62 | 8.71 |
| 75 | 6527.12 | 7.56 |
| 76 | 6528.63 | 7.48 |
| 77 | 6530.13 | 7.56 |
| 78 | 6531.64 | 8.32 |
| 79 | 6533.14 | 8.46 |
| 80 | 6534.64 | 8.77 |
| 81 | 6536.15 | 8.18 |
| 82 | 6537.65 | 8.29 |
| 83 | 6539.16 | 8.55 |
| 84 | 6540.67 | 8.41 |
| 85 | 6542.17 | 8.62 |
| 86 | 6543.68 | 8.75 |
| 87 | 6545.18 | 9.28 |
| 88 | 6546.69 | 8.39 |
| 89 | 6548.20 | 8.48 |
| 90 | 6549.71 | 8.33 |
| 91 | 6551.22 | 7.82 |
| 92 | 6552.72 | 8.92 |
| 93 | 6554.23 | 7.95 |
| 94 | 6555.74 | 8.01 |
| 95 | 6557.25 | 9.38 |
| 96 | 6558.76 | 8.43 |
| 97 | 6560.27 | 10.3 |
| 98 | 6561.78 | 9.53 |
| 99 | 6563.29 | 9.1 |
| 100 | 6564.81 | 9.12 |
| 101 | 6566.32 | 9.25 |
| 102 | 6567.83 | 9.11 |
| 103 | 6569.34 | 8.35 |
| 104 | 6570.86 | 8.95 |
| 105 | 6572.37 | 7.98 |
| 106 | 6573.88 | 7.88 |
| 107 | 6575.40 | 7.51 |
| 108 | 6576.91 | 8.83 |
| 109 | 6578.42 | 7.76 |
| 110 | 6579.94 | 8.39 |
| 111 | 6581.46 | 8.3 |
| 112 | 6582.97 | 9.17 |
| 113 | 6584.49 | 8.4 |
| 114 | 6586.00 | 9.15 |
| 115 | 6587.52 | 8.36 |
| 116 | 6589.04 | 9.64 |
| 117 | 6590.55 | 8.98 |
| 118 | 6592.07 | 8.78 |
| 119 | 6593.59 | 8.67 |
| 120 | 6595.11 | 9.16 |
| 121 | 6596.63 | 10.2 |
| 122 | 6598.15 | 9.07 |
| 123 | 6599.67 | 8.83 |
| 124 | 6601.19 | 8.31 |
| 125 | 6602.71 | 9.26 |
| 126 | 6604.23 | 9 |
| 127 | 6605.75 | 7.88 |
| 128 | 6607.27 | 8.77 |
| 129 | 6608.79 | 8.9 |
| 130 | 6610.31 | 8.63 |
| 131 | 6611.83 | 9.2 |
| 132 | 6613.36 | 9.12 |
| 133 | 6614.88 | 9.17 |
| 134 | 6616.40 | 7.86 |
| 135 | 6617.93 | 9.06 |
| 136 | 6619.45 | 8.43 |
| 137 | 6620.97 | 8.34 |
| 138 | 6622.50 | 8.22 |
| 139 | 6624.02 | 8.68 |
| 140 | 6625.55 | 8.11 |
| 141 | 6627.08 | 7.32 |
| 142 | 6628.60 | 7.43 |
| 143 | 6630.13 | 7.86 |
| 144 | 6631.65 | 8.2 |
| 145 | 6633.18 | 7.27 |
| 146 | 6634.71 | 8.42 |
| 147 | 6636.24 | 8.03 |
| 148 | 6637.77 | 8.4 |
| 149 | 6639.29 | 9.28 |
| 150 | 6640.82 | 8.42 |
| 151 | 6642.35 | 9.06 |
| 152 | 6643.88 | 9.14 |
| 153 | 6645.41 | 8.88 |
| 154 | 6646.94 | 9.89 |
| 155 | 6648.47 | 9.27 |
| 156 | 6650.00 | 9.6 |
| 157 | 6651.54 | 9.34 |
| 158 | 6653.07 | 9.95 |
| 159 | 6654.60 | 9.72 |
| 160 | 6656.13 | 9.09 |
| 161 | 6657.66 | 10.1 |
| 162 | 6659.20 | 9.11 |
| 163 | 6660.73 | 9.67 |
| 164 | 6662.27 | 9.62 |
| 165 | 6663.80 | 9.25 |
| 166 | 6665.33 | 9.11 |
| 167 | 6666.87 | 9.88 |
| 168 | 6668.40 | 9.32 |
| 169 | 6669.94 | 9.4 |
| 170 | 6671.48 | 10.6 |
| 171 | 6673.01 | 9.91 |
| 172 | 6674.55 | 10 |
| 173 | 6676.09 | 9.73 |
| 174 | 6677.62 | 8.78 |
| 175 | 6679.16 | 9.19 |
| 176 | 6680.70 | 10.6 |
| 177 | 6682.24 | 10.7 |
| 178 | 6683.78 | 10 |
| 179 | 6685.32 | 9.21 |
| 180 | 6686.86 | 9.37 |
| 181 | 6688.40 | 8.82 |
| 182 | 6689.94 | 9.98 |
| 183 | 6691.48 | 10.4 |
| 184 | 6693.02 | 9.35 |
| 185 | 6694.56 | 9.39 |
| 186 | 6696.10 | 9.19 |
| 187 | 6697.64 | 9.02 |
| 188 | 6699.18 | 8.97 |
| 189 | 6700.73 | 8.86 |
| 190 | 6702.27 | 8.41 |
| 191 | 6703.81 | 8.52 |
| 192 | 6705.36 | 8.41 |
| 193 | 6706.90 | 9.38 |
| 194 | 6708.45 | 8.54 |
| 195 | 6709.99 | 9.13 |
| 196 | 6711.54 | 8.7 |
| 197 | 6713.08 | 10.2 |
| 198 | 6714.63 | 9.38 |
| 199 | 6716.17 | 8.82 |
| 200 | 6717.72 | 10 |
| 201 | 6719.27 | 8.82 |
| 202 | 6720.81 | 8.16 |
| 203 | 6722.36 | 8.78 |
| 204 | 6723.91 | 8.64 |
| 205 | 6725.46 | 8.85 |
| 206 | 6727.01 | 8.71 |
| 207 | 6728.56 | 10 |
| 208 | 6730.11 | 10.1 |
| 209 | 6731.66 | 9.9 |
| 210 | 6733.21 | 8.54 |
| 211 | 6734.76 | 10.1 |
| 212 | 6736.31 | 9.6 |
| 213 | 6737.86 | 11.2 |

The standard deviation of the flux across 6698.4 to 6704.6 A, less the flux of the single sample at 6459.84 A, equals -8.5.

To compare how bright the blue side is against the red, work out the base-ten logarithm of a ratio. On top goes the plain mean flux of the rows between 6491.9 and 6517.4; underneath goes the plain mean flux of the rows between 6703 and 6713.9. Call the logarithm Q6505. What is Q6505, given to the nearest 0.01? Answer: -0.12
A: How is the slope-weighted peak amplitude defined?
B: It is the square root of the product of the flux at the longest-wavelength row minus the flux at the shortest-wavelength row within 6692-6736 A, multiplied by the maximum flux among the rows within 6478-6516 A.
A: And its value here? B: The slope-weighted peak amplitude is 2.7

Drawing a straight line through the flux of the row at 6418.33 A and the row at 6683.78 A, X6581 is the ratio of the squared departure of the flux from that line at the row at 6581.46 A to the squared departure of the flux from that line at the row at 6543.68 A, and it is 5.7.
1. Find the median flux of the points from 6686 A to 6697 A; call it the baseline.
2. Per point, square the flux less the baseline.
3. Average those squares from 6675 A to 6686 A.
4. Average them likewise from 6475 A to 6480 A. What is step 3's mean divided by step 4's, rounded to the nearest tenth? 0.2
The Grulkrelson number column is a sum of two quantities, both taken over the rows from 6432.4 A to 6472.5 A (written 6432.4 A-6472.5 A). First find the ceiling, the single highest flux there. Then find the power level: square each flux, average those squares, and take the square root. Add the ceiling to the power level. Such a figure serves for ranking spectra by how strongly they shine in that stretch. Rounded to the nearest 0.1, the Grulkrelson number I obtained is 18.7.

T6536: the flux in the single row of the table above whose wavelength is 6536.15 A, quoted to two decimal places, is 8.18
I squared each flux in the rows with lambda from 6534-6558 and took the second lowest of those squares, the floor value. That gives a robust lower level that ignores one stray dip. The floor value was 63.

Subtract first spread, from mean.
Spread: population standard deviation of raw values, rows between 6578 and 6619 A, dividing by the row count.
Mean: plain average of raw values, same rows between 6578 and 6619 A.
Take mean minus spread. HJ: 8.28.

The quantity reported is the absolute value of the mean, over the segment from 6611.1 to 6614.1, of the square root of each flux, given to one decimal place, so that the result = 3.0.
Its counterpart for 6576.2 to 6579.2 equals 2.9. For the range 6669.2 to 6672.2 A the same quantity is 3.2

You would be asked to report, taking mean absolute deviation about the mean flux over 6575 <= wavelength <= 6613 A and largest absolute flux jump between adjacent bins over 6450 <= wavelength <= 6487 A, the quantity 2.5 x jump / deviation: 10.9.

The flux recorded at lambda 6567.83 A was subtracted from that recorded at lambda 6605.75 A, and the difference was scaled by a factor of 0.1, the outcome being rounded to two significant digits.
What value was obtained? -0.12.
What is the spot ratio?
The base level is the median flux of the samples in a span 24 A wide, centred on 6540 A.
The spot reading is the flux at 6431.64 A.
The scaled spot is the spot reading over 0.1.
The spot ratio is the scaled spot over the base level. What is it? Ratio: 10.4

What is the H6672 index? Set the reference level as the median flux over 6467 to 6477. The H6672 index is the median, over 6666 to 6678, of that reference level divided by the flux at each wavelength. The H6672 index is 0.81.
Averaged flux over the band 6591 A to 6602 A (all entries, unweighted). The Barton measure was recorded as 9.0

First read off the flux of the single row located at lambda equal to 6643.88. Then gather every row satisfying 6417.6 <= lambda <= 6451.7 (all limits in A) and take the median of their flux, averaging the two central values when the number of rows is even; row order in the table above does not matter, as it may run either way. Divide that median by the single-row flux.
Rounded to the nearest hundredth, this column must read 0.94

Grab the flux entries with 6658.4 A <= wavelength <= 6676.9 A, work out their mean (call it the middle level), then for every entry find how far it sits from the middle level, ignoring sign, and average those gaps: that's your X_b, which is 0.33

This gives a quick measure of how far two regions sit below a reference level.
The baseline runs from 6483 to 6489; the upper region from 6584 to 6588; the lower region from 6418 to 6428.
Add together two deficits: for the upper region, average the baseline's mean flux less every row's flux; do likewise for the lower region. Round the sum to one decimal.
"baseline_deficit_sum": -0.9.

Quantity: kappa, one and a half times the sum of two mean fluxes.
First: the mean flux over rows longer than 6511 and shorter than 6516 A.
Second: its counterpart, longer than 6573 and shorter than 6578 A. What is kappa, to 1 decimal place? 22.7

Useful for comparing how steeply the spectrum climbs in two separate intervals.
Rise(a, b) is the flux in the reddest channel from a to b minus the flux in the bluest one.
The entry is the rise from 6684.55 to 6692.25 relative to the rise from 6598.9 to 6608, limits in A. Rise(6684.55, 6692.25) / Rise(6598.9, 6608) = -19.8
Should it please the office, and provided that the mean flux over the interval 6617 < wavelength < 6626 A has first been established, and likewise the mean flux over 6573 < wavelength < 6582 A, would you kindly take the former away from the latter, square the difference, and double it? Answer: 0.3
